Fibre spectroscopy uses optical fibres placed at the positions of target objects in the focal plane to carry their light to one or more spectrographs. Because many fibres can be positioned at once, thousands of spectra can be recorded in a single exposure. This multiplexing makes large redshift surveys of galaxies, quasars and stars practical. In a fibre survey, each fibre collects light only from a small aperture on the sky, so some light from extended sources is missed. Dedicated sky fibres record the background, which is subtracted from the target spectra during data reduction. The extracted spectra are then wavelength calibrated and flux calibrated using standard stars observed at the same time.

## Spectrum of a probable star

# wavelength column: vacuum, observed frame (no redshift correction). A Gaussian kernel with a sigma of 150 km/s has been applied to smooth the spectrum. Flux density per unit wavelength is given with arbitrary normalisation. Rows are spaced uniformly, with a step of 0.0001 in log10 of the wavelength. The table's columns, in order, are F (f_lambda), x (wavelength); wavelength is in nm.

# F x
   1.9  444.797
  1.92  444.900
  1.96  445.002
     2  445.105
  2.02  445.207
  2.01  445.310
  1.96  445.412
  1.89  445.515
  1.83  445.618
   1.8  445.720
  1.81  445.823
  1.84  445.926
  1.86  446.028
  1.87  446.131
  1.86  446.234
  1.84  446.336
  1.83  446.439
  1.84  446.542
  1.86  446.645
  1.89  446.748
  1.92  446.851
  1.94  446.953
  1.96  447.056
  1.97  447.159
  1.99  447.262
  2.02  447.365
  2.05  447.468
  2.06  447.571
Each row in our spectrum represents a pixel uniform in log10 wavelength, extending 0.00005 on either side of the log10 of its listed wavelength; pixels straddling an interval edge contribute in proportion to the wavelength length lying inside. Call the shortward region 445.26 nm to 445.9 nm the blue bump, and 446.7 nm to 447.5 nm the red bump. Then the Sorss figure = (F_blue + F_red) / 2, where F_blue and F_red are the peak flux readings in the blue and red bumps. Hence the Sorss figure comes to 2.03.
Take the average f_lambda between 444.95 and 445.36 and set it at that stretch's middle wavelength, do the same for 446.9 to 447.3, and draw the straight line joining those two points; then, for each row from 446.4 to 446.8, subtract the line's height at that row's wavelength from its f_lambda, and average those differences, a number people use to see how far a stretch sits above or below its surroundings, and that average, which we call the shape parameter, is -0.119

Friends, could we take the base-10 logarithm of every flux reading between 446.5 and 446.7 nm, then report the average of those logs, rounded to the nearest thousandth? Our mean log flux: 0.267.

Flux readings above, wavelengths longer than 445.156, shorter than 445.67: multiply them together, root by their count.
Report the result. 1.94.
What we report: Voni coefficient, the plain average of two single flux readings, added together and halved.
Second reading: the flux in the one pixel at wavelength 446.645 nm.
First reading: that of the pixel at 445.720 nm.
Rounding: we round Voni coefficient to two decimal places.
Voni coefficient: 1.83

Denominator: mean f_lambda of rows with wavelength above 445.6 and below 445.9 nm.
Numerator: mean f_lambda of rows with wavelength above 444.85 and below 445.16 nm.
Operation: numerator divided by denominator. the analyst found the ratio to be 1.08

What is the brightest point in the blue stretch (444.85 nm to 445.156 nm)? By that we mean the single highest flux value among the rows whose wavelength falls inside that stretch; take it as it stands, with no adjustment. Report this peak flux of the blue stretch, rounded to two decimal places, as 2.00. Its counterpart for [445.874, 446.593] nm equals 1.87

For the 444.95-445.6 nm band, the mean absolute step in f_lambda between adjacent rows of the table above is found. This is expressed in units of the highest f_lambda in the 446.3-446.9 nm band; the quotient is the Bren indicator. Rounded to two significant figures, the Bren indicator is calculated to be 0.020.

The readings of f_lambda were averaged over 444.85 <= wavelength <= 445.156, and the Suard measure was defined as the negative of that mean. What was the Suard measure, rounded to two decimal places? -1.96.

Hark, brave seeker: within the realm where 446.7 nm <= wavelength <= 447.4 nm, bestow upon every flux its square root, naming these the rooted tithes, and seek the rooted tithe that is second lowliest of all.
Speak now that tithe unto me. 1.39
